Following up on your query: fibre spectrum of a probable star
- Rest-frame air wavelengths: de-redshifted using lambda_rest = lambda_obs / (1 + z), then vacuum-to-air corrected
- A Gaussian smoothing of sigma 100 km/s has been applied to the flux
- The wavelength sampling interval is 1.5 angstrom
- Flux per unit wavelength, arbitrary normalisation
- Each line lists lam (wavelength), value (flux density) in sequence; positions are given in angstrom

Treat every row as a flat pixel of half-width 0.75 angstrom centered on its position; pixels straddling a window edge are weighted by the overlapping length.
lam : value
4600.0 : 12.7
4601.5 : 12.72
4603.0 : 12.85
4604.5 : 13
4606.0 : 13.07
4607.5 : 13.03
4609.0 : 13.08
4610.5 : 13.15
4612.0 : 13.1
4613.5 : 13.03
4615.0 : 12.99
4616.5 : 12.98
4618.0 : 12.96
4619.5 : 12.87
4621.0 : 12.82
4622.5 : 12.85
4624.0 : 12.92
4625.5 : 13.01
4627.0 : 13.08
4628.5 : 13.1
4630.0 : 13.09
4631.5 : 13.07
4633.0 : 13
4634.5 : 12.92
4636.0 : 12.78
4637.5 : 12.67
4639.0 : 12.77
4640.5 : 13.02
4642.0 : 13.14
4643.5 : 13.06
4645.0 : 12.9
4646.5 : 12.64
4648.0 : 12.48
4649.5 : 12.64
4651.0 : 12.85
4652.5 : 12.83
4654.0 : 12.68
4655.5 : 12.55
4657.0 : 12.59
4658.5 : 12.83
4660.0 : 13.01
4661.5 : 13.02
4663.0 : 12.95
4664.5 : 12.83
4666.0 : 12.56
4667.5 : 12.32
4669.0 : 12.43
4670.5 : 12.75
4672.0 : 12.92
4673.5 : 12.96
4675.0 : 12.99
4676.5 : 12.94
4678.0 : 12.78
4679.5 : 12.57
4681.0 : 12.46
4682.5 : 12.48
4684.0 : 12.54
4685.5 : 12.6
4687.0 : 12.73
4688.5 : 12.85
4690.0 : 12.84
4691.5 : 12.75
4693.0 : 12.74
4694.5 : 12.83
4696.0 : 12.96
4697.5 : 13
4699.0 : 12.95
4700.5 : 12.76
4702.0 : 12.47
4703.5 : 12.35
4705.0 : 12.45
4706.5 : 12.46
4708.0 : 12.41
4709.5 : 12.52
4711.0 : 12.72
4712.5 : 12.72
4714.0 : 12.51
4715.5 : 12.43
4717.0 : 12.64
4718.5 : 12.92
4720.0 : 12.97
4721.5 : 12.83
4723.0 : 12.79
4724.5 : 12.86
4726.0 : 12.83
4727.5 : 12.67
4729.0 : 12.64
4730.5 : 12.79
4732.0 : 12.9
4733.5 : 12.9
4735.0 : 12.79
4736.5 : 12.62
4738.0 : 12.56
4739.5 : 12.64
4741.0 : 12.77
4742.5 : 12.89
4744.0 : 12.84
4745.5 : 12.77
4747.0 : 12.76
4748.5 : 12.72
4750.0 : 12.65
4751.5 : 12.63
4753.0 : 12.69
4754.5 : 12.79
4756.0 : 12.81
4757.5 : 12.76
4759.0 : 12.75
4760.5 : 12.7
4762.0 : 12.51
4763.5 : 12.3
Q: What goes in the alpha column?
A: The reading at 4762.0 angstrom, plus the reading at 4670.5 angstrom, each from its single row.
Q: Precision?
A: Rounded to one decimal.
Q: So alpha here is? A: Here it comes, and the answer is 25.3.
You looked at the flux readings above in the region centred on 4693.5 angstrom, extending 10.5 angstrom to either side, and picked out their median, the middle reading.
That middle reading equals 12.8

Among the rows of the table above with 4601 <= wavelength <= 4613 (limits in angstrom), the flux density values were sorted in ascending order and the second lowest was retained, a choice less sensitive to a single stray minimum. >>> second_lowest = 12.85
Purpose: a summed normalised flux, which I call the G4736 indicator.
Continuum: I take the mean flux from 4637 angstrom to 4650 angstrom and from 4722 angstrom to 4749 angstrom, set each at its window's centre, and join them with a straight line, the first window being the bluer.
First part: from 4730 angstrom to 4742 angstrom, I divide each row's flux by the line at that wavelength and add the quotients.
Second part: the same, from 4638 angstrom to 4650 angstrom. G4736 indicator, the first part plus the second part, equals 16.0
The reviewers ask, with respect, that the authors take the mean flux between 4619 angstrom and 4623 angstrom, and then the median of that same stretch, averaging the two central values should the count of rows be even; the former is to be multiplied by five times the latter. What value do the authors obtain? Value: 825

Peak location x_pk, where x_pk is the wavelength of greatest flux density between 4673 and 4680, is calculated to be 4675.0 angstrom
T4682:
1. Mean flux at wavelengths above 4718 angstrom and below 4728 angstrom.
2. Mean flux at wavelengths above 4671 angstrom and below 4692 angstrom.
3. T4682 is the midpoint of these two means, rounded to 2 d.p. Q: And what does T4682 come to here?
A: 12.79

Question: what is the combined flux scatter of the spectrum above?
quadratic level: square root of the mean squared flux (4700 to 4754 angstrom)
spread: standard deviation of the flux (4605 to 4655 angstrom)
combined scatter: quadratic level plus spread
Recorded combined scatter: 12.9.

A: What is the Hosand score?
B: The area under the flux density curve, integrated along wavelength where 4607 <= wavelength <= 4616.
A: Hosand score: 118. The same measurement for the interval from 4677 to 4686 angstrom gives 113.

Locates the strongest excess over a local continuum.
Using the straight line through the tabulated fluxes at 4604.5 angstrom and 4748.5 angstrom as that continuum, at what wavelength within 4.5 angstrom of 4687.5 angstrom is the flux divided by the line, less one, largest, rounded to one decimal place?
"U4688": 4688.5 angstrom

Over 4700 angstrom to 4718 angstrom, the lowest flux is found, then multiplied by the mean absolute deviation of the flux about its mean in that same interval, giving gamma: 1.4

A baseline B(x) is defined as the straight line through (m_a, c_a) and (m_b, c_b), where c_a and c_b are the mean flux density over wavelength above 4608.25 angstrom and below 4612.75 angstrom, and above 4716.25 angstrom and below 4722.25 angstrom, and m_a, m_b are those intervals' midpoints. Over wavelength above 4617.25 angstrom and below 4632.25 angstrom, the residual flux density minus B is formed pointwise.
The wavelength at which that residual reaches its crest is 4628.5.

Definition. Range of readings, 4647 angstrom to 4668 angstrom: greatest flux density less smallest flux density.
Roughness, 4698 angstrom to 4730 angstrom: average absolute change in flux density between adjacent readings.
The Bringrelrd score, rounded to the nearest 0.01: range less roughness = 0.58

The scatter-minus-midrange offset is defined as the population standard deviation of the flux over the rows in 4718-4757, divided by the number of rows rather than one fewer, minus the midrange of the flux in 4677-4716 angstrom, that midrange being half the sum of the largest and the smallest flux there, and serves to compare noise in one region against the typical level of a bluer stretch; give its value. -12.6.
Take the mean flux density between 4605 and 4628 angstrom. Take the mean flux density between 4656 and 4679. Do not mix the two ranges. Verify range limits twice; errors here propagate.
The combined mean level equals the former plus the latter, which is 25.8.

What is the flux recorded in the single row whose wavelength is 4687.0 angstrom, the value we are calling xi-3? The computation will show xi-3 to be 12.73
